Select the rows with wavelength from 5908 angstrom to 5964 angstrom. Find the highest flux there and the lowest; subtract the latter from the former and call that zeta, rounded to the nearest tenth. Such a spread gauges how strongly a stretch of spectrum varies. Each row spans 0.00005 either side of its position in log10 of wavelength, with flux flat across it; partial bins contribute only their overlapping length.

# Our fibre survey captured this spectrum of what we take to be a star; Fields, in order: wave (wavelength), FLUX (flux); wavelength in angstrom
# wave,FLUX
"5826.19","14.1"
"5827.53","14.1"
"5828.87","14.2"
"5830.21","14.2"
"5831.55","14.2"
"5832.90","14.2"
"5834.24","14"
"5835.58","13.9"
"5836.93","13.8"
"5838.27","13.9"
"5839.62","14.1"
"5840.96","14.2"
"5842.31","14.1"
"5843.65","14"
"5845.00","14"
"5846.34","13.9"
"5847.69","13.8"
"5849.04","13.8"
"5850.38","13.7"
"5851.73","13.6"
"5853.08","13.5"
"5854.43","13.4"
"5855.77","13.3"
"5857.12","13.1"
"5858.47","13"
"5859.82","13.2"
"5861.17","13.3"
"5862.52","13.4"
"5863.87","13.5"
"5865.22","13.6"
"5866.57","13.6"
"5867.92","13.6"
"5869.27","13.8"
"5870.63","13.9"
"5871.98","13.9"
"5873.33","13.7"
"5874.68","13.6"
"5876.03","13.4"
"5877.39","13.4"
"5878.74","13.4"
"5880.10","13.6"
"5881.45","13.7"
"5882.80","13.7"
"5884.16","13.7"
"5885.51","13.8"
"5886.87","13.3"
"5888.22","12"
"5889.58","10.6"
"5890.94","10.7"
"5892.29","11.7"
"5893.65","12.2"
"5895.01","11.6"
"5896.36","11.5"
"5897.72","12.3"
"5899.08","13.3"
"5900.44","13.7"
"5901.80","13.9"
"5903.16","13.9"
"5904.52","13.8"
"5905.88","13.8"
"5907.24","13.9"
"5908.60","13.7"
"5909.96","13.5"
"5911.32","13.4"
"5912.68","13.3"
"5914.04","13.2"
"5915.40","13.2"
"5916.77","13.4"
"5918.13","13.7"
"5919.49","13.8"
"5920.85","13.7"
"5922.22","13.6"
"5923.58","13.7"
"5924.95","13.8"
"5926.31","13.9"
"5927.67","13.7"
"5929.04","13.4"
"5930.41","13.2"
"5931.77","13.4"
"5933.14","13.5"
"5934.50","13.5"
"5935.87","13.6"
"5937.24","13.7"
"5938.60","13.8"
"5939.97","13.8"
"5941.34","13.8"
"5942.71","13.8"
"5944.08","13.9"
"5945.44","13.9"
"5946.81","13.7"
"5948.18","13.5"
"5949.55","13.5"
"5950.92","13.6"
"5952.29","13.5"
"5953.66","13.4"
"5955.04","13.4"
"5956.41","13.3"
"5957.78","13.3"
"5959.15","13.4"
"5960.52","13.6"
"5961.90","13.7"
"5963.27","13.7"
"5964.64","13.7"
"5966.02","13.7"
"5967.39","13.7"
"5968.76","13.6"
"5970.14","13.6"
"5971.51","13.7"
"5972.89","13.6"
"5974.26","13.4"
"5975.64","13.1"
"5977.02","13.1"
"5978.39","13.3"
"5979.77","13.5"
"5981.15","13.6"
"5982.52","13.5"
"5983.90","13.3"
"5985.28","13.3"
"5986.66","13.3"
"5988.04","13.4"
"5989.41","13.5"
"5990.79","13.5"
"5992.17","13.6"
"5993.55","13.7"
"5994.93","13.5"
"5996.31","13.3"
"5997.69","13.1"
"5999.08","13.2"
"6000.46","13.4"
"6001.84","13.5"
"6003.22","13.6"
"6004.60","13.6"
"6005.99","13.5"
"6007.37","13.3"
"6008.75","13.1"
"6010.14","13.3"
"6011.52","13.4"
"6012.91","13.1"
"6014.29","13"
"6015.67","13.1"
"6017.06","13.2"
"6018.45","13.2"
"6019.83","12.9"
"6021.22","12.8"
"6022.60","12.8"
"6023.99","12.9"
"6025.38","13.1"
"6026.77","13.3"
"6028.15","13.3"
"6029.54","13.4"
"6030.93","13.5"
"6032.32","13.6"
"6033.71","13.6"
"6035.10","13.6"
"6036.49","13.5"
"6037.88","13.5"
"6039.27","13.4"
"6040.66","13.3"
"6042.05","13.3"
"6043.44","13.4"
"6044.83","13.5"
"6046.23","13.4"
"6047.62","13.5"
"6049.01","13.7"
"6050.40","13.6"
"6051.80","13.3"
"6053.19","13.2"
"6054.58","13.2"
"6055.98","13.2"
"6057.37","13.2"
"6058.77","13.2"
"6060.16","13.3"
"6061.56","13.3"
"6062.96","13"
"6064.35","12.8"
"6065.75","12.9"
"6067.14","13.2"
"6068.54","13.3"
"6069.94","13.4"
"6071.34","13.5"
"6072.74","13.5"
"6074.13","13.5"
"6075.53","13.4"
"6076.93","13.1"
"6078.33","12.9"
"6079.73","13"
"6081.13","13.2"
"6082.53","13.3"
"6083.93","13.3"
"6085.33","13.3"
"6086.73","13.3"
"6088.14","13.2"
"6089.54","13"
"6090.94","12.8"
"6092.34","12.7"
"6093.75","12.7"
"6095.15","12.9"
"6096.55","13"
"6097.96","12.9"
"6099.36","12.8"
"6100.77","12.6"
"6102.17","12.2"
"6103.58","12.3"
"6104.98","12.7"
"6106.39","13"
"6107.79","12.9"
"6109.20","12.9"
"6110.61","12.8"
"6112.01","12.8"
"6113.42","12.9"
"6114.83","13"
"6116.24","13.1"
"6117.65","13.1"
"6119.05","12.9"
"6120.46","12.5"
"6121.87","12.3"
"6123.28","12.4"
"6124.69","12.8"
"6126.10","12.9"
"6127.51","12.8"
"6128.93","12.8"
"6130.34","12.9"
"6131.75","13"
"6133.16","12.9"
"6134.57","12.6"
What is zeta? 0.7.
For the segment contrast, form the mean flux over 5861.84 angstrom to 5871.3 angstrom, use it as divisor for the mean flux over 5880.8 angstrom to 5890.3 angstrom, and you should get 0.95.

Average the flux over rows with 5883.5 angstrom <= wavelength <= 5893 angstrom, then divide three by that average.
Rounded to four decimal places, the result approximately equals 0.2448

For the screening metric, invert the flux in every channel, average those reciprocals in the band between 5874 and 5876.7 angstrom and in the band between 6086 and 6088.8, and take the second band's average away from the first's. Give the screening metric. -0.001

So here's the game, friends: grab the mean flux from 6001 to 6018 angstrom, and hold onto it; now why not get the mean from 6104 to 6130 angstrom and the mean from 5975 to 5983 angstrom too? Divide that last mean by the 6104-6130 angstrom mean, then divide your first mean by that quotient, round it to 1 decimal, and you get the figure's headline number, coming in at 12.8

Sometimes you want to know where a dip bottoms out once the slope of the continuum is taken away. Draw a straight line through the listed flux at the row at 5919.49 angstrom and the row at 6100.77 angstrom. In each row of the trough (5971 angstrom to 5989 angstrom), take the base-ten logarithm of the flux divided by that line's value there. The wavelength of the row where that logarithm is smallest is 5975.64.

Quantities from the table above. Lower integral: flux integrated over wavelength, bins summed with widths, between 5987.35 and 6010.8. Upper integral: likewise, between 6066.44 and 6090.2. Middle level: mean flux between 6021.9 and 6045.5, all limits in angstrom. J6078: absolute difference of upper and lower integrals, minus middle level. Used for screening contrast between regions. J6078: -13.0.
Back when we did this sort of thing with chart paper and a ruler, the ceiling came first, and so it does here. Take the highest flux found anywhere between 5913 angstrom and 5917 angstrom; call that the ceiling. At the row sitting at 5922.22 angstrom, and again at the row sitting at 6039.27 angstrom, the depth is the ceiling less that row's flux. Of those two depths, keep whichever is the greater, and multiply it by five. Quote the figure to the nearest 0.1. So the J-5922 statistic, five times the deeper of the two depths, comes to 0.0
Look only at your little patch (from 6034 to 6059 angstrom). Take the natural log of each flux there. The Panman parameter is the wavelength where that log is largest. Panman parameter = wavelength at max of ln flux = 6049.01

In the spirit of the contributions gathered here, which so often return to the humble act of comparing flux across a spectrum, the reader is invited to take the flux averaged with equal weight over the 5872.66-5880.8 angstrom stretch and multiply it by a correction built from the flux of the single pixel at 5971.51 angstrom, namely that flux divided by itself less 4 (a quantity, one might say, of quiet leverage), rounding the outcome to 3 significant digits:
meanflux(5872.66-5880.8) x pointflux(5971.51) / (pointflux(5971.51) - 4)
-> 19.1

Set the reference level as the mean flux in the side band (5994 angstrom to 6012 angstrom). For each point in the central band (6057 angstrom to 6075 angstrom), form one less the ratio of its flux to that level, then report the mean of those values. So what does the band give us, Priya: 0.010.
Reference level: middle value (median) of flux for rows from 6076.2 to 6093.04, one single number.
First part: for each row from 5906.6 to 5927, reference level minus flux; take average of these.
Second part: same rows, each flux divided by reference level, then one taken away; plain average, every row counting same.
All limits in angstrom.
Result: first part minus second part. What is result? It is -0.47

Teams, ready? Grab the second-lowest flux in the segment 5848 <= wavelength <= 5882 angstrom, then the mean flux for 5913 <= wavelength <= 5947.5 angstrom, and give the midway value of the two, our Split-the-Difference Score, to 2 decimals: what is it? 13.36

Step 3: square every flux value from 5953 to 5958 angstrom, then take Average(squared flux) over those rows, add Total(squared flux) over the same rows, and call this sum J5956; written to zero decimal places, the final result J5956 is 891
